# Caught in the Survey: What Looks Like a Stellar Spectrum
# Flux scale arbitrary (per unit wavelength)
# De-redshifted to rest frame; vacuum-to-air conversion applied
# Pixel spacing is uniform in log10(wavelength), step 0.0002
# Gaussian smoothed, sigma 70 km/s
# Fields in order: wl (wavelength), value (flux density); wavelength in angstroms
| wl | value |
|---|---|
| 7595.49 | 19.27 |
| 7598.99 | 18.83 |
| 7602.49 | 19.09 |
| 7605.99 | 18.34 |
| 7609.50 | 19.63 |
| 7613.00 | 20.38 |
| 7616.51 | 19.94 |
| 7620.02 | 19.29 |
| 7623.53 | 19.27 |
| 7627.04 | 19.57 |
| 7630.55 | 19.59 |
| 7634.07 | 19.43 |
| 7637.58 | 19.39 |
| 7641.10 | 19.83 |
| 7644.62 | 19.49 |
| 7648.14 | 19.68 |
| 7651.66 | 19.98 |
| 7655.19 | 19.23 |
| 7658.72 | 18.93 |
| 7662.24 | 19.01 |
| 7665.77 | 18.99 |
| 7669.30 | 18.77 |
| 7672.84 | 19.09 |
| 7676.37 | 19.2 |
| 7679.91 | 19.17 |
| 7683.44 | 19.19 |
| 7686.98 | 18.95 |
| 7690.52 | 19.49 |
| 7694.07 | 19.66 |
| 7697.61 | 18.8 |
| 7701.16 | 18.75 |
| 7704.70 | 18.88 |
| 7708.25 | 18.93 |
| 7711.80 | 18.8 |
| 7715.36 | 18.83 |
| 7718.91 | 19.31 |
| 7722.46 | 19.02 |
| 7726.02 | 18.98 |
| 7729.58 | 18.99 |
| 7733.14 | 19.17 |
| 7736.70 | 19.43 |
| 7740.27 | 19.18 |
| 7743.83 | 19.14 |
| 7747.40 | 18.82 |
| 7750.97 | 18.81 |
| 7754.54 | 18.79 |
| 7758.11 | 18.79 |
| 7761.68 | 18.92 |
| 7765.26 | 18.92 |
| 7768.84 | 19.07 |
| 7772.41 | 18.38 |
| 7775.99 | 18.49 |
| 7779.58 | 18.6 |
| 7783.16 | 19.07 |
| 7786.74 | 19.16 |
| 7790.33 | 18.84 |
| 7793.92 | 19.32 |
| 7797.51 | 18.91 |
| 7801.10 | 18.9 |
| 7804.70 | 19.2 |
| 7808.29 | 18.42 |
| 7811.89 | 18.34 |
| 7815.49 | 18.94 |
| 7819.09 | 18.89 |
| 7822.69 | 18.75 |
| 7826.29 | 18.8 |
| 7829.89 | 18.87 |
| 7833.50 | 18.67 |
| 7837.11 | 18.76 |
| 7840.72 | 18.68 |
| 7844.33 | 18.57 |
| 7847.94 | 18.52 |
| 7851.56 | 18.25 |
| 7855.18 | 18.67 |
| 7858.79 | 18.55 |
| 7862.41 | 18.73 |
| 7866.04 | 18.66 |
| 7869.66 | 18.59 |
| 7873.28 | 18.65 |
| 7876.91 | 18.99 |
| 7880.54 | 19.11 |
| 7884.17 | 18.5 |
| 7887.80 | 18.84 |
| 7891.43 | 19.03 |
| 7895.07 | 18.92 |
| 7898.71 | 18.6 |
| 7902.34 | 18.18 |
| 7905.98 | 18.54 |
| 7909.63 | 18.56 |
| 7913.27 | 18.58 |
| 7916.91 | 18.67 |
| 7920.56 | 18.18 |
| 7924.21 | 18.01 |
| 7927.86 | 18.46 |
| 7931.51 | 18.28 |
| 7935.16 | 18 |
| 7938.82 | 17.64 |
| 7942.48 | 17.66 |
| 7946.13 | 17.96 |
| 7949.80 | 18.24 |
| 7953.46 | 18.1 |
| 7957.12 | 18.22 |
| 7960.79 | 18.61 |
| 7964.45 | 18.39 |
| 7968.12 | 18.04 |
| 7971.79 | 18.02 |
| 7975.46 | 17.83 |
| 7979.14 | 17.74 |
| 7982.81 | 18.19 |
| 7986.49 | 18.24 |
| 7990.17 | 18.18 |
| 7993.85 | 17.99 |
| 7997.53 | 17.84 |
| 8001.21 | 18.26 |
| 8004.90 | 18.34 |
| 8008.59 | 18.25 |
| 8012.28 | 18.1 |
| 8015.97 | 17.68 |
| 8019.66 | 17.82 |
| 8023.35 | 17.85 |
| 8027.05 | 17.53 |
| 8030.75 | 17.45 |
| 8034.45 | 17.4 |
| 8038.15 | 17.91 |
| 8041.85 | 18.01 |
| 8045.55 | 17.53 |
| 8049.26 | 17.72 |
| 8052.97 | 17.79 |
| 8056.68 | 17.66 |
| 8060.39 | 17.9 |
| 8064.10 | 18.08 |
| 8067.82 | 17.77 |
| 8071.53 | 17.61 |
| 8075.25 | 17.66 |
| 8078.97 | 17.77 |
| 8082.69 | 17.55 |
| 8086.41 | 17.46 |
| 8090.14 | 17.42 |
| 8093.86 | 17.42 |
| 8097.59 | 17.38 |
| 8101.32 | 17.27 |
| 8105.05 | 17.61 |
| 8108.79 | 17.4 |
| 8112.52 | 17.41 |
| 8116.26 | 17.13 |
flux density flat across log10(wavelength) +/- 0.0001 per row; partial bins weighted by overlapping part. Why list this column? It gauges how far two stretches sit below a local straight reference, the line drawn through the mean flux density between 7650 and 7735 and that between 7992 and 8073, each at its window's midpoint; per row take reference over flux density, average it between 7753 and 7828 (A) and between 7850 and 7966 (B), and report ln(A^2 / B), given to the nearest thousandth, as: -0.003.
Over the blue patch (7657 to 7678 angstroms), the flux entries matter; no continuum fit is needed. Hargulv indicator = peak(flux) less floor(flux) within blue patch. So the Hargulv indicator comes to 0.43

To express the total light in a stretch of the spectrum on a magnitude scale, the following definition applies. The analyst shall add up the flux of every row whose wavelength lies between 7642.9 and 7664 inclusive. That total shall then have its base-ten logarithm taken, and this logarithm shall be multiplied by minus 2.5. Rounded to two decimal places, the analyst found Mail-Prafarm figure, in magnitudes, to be -5.16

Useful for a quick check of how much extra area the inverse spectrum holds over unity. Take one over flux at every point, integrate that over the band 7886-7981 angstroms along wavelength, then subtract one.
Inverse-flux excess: 4.20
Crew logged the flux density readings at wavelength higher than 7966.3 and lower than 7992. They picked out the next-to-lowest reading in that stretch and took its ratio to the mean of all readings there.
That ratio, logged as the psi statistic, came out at 0.989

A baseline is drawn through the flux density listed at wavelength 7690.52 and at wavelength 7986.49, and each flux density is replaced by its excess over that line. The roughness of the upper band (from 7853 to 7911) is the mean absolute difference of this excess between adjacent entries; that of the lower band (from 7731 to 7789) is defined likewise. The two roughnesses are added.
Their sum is 0.40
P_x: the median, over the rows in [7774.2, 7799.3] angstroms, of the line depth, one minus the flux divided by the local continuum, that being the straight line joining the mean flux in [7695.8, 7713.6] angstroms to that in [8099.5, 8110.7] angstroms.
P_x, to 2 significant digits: -0.022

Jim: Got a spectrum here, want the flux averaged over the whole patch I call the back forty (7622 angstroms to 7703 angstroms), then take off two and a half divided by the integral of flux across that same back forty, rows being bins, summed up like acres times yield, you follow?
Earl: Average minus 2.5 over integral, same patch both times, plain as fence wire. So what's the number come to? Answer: 19.28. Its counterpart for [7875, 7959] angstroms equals 18.40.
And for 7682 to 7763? 19.03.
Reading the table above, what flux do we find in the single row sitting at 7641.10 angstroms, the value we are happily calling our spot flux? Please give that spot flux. 19.83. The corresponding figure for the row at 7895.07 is 18.92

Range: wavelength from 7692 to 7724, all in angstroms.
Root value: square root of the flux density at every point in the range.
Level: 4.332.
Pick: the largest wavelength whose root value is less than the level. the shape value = 7701.16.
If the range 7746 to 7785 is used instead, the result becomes 7779.58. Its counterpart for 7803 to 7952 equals 7949.80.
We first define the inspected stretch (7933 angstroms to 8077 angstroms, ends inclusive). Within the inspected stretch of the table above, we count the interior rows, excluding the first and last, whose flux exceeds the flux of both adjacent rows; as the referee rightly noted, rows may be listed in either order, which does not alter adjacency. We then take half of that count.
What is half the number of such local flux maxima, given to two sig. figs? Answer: 4.0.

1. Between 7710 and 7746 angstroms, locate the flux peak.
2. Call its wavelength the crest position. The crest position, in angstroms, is 7736.70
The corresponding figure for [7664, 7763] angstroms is 7694.07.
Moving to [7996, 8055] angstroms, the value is 8004.90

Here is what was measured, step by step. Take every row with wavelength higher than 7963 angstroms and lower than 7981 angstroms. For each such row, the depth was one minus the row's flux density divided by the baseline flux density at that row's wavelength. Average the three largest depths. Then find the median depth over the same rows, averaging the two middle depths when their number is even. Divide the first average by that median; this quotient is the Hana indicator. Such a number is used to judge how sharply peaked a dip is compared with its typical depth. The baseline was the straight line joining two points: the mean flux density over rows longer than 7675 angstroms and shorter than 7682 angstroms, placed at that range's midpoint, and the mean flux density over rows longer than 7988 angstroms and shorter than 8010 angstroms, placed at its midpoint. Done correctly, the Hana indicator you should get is 2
